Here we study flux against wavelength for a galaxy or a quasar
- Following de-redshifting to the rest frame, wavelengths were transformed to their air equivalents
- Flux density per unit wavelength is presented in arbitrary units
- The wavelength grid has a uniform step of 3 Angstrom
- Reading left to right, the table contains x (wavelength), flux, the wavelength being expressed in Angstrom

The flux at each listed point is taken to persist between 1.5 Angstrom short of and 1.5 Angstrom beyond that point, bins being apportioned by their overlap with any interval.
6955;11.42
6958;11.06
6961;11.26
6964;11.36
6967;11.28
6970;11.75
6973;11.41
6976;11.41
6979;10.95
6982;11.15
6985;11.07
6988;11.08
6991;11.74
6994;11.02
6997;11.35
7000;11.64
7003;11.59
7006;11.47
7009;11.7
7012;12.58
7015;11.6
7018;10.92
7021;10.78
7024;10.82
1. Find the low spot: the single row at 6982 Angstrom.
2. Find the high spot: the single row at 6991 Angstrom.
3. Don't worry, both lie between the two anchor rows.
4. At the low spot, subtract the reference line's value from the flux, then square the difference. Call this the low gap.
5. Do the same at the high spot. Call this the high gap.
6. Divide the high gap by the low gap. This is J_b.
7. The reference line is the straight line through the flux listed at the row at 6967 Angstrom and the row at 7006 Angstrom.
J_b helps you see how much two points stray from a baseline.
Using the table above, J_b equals 2.9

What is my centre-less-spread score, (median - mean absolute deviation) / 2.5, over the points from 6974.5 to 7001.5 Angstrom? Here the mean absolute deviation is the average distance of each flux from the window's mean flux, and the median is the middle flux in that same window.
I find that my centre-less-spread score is 4.36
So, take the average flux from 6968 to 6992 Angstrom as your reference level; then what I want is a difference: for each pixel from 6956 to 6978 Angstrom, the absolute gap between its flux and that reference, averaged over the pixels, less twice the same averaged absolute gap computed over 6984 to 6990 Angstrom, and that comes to -0.35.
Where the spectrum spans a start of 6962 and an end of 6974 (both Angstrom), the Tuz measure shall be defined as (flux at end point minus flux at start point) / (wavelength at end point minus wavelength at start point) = 0.01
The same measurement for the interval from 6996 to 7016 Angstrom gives 0.01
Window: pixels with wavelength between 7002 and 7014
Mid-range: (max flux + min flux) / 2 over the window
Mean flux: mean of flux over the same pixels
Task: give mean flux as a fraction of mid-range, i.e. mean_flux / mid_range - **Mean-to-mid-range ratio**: 0.984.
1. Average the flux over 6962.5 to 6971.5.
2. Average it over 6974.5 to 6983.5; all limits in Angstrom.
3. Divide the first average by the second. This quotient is 1.026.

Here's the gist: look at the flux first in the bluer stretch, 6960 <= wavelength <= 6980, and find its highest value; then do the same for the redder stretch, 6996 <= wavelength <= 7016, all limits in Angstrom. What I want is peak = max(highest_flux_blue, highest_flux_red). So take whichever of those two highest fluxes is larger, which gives 12.6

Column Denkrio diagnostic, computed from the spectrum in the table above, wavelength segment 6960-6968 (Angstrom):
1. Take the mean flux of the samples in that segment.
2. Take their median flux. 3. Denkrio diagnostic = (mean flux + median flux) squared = 510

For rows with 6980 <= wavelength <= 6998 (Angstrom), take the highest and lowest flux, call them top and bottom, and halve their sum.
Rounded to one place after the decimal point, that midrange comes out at 11.4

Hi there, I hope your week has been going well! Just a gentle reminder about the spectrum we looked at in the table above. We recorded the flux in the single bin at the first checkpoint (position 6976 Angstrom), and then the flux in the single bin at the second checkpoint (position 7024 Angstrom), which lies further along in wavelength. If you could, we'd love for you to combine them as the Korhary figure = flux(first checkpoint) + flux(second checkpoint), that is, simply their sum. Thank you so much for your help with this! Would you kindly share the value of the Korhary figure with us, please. 22.2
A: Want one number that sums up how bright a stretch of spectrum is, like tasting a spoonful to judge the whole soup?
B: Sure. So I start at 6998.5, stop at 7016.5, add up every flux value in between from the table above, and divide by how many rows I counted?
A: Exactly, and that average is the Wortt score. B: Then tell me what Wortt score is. 11.8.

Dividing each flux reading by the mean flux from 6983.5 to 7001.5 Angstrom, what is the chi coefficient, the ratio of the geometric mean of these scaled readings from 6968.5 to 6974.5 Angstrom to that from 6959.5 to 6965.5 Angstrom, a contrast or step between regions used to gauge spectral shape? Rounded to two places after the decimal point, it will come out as 1.02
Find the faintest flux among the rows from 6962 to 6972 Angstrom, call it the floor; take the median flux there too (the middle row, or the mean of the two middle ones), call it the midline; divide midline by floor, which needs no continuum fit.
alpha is 1.01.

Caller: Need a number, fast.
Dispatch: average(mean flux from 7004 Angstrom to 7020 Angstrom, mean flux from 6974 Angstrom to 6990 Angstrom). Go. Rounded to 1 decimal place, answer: 11.4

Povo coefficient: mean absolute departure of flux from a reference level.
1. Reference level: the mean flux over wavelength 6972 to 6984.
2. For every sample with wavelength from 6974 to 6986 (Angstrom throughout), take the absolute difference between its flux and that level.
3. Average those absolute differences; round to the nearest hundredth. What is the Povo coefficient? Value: 0.17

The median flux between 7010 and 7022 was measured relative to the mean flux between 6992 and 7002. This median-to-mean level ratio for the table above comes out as 0.99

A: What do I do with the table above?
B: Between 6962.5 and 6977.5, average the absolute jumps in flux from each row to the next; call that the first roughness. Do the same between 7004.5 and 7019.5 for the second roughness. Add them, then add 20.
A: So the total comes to 20.9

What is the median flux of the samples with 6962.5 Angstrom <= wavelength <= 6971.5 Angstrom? 11.4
